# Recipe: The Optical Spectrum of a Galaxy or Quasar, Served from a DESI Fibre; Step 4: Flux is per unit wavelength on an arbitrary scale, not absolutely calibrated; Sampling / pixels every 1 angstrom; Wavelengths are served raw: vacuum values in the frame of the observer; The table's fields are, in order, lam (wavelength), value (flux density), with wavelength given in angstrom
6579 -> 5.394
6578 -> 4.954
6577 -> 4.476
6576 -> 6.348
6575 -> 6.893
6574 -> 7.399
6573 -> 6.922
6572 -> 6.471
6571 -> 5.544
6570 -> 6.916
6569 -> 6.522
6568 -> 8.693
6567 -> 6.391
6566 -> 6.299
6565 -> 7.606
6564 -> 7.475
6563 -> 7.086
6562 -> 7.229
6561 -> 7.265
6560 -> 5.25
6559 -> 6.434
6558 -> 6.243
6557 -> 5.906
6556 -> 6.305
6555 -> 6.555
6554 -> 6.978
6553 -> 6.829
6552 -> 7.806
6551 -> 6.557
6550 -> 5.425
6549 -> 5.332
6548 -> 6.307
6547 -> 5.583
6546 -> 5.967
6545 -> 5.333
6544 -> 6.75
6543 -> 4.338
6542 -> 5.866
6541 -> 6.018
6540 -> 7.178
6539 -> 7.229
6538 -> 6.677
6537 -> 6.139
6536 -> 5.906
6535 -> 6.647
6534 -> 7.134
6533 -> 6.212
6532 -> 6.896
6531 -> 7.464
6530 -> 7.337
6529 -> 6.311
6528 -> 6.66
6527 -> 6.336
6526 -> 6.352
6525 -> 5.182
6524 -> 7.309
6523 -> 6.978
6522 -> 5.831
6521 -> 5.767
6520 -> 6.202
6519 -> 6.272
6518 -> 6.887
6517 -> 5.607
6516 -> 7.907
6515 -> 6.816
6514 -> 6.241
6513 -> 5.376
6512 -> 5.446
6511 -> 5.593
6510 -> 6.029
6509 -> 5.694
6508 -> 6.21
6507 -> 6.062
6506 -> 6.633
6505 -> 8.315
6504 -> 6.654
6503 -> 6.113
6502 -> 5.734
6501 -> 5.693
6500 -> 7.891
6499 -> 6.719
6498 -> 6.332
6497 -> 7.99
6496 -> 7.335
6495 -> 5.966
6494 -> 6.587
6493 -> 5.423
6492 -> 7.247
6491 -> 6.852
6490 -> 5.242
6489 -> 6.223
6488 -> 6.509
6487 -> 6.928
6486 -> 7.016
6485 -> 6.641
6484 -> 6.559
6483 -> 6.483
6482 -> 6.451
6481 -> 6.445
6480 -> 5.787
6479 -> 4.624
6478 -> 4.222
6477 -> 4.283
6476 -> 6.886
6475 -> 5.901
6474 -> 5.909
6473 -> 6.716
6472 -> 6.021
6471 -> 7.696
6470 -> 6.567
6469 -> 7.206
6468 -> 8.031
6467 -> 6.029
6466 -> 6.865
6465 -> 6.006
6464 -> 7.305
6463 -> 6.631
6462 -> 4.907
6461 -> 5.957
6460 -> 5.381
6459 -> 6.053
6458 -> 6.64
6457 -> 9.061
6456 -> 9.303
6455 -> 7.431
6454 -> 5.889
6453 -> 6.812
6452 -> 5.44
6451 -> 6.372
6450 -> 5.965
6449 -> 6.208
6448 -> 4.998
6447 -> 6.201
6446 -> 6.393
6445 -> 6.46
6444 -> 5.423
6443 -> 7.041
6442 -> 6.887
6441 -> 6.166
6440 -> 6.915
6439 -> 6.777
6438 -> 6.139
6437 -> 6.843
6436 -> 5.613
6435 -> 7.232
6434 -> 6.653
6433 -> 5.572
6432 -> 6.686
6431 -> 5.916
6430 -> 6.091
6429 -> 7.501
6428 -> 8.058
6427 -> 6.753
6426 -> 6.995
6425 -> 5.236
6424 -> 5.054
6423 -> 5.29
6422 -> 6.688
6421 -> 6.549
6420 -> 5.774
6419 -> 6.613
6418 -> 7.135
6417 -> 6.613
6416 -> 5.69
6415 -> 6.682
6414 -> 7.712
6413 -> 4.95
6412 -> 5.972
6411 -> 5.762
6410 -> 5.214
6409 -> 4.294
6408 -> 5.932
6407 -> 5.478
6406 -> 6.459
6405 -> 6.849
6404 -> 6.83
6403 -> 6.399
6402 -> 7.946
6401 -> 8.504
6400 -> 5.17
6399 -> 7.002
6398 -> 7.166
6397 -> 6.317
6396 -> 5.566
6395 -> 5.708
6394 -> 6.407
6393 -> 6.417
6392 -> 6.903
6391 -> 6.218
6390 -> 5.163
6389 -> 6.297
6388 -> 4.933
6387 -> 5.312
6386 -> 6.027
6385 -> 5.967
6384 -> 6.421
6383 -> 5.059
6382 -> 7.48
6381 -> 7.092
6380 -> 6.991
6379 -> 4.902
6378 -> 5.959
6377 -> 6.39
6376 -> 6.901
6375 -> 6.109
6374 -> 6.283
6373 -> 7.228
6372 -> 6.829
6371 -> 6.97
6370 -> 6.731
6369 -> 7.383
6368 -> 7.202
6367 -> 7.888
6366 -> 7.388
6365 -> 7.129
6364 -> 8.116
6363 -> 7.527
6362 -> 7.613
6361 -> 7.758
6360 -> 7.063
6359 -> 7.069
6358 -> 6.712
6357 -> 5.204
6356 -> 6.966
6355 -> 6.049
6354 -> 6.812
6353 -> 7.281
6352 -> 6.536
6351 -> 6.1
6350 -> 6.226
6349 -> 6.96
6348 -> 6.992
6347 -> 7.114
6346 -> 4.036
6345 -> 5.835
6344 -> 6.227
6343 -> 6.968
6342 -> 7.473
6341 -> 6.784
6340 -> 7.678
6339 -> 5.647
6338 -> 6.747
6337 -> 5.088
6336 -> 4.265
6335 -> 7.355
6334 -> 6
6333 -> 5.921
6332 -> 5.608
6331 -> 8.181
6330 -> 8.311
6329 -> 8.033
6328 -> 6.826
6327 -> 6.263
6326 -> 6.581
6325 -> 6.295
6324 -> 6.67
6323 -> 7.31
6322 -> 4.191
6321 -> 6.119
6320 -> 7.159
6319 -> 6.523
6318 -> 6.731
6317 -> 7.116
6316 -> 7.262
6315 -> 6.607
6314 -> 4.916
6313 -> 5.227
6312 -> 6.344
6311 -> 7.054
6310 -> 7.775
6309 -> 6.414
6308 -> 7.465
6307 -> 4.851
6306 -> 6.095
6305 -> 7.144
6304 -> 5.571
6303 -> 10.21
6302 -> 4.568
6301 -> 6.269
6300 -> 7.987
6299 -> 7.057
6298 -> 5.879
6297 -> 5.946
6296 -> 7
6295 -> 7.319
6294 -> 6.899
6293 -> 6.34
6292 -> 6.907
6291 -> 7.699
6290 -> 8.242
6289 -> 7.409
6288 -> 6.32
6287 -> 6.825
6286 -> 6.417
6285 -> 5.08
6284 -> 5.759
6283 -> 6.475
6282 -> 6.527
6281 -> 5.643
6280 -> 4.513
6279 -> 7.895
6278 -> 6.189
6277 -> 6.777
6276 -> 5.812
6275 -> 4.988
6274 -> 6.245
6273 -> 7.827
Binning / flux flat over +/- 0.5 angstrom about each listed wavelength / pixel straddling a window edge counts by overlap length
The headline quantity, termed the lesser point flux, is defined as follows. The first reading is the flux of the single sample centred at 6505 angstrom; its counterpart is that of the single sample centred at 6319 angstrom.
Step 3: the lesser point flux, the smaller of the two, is 6.52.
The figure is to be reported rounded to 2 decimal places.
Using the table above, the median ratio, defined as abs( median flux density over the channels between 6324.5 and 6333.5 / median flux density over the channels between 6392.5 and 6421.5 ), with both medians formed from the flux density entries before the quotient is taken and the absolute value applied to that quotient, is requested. 1.03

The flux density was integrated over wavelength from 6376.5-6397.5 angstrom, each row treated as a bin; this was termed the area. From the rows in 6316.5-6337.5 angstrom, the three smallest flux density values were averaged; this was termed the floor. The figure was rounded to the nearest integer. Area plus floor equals 132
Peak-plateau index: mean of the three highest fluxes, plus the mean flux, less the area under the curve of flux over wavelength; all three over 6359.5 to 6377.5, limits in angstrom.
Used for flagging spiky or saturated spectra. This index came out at -113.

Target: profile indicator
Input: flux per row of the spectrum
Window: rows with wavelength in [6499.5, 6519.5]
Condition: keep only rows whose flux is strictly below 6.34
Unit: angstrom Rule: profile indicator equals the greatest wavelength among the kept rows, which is 6519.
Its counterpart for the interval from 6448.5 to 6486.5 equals 6480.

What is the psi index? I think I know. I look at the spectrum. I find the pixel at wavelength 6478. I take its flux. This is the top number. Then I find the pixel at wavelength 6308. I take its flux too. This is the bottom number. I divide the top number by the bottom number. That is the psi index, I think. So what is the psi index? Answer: 0.57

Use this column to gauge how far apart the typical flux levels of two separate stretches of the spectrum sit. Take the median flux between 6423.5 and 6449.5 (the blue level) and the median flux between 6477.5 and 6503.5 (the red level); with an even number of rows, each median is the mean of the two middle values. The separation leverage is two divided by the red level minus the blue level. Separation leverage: 49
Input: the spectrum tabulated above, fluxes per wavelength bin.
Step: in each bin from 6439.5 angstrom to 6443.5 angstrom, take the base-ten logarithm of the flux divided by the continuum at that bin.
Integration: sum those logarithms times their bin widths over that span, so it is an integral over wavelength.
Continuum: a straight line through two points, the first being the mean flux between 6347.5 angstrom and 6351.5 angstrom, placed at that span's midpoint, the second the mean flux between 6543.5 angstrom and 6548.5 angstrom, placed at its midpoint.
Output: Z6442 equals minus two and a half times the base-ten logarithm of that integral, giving 2.3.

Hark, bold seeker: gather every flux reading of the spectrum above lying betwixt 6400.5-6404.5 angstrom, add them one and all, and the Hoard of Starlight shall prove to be 30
